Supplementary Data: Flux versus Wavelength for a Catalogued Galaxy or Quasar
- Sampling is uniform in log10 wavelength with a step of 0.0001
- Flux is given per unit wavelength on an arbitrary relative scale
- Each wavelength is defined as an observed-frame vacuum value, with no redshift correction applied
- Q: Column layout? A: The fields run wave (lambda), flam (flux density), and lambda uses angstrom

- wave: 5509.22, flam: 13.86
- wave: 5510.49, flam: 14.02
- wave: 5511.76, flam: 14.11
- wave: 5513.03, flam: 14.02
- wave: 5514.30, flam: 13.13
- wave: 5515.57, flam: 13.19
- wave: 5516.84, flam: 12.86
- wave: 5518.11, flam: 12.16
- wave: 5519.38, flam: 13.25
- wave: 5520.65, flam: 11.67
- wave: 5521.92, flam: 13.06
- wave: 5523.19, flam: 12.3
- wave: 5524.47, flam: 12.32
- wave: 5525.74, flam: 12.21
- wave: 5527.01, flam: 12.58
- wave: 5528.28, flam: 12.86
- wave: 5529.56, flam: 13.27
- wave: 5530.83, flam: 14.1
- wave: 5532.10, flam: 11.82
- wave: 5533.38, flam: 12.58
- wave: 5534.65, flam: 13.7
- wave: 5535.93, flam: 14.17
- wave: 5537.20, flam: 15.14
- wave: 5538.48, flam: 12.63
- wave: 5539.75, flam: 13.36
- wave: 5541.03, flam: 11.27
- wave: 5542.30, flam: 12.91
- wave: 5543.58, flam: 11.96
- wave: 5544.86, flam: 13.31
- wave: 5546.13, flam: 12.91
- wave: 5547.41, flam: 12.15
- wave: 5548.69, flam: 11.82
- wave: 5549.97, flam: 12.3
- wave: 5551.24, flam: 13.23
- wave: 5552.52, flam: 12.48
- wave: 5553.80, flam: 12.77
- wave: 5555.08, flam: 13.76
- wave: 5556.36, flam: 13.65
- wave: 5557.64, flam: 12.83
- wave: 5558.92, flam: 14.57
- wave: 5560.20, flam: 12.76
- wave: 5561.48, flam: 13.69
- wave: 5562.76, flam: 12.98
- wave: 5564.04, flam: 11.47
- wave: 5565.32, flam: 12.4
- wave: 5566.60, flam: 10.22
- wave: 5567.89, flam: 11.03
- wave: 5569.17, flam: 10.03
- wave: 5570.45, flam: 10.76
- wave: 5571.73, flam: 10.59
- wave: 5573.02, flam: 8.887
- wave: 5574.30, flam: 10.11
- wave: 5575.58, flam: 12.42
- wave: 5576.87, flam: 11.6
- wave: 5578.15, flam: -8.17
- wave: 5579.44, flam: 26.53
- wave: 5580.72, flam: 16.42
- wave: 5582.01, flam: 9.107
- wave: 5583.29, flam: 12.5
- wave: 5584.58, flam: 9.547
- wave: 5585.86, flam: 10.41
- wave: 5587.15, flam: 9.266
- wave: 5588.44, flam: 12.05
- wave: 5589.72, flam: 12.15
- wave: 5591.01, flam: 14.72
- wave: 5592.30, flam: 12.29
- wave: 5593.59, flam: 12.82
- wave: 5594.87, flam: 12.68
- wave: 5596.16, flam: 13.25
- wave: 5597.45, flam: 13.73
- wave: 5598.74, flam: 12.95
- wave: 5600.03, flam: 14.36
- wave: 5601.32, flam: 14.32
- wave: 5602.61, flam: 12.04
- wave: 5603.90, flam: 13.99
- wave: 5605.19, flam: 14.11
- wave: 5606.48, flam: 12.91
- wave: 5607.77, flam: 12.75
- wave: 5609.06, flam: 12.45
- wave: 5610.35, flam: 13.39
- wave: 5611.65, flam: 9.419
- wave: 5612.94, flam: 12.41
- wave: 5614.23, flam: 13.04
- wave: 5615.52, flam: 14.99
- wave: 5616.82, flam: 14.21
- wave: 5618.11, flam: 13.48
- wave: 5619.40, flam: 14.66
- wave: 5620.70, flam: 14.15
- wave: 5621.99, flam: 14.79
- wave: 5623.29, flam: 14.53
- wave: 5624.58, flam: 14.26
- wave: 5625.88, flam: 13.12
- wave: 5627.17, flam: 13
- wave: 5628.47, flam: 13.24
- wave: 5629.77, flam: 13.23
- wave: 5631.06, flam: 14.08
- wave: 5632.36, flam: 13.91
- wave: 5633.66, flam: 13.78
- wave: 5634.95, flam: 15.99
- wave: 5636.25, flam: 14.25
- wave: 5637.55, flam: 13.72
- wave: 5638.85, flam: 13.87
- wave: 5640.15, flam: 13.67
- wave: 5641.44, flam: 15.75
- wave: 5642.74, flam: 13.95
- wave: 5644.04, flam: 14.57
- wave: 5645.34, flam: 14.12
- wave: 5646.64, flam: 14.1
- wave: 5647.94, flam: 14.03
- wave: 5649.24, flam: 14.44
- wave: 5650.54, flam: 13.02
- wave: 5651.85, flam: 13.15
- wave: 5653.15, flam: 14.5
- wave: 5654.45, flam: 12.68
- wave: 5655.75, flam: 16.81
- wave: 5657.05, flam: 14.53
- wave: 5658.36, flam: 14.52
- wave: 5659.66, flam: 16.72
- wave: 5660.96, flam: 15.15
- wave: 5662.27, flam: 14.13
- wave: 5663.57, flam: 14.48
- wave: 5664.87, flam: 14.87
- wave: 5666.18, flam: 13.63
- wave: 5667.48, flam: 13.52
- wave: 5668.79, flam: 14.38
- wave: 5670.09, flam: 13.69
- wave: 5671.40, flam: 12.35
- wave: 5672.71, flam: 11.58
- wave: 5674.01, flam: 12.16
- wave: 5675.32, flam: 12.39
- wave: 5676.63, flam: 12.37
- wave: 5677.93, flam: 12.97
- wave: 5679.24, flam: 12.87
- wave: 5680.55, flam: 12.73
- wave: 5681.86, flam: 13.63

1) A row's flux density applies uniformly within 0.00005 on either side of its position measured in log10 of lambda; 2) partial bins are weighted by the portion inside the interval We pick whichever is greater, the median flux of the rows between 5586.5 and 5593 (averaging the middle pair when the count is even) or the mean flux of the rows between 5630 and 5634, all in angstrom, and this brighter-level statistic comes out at 13.9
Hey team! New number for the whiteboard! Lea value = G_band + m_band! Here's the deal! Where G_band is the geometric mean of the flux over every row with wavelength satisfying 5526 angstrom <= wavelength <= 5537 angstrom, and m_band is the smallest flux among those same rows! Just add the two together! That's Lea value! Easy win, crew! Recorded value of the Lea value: 24.9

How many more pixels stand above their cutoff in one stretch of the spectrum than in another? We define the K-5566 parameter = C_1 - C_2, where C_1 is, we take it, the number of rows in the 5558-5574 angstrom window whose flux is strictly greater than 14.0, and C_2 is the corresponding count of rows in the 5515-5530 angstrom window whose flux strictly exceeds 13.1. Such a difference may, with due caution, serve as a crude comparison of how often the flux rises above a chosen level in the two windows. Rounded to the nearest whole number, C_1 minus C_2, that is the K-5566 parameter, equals -2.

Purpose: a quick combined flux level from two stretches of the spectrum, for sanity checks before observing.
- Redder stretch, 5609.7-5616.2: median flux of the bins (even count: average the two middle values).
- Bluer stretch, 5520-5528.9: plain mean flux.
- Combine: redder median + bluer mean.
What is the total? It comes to 25.5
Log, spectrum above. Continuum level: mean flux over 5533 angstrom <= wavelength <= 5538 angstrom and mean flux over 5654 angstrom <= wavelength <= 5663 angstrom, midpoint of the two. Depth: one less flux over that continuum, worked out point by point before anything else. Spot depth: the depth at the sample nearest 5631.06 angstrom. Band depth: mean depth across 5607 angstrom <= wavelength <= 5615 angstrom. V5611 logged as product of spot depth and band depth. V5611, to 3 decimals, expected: 0.004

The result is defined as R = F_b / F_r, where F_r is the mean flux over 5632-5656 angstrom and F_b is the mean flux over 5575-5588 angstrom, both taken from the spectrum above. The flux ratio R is 0.77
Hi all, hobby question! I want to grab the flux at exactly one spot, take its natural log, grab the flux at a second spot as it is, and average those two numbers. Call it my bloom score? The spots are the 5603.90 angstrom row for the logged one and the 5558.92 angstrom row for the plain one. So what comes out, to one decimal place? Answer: 8.6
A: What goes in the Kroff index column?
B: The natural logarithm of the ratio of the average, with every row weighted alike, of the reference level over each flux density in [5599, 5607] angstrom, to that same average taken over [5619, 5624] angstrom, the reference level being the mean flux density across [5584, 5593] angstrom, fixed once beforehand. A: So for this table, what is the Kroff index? 0.07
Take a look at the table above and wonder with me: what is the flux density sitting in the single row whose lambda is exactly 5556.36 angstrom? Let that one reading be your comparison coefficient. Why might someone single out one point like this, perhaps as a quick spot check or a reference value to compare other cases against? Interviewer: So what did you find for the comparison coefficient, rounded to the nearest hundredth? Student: 13.65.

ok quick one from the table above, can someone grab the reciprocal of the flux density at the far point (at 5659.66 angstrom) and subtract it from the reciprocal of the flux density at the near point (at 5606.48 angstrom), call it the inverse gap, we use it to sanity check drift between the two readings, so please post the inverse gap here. 0.018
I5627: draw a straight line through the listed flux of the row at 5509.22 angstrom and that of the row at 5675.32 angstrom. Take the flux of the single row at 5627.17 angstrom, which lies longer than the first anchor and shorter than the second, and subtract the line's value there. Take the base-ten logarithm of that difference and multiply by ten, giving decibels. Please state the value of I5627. -7.4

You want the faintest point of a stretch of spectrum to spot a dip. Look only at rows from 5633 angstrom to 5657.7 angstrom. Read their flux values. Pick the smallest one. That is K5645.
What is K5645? 12.68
